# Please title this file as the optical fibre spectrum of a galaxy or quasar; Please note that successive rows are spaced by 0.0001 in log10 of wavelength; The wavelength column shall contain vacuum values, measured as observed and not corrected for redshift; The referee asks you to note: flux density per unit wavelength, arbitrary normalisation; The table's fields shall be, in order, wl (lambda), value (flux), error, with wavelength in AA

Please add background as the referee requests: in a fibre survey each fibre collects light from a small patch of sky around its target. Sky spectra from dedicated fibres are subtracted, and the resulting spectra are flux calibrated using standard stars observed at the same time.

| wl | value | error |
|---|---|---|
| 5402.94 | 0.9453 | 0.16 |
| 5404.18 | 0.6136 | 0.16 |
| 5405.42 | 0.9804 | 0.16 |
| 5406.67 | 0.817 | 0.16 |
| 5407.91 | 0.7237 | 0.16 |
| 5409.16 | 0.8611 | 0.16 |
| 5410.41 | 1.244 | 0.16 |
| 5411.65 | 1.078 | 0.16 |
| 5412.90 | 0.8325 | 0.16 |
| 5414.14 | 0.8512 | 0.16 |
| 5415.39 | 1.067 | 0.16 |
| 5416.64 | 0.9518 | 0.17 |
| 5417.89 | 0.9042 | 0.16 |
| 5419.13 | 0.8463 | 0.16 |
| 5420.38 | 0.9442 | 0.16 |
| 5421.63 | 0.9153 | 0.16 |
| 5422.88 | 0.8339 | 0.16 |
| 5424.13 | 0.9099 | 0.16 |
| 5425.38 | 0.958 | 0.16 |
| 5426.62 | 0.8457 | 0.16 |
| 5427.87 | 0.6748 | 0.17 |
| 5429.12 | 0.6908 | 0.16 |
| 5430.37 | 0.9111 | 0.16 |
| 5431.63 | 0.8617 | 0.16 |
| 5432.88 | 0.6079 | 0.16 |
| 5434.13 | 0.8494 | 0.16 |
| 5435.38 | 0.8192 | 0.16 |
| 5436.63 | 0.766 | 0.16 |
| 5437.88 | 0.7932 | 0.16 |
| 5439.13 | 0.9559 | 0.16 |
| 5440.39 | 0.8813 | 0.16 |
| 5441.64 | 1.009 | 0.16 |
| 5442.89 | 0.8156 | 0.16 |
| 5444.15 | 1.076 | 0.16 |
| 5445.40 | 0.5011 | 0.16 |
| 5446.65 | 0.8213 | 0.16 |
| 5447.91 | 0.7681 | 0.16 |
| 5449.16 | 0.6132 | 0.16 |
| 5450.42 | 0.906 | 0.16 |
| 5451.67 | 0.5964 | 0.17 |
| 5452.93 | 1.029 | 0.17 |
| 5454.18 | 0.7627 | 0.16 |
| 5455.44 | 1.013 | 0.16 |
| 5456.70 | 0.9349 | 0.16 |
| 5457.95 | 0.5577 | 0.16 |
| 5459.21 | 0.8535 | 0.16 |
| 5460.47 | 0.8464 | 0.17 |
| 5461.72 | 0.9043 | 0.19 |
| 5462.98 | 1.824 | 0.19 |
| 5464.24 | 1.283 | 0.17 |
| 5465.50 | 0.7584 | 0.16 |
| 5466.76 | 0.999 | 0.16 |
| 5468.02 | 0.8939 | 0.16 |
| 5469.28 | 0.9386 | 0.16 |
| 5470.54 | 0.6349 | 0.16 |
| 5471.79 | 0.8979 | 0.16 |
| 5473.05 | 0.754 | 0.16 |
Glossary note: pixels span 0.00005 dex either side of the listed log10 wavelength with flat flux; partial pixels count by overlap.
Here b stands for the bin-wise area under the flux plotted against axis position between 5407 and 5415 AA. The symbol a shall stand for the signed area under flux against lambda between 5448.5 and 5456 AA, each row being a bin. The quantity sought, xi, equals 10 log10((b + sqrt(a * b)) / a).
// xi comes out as 3.65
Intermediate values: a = 6.14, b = 7.45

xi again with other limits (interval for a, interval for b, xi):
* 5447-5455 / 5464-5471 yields 3.03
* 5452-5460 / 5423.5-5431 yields 2.74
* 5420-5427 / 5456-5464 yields 3.79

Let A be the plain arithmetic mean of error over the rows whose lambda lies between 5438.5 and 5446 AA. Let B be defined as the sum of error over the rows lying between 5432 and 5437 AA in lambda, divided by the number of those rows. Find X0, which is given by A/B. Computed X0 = 1.00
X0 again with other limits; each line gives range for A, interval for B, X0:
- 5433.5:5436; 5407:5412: 1.00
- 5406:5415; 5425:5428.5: 0.98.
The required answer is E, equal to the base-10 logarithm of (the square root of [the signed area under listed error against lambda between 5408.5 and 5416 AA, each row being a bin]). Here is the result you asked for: 0.04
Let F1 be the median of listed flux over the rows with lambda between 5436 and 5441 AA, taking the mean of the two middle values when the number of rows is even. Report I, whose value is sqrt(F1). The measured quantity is 0.92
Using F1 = 0.837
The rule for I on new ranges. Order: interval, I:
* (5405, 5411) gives 0.93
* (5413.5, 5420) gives 0.95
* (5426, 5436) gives 0.91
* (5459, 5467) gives 0.95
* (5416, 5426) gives 0.96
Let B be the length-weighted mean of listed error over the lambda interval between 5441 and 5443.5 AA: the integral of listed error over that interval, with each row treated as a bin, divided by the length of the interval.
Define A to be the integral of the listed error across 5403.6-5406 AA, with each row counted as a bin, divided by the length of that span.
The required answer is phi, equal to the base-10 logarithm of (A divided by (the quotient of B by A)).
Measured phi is -0.795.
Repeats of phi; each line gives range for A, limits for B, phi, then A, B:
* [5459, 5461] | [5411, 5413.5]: -0.767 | 0.166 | 0.160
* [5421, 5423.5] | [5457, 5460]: -0.799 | 0.160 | 0.161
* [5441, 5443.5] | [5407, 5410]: -0.793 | 0.160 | 0.160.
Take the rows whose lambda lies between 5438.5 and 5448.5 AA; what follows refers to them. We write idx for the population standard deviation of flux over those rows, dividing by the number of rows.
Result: 0.17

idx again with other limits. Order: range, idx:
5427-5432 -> 0.10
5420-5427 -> 0.05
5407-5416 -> 0.17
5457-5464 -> 0.43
